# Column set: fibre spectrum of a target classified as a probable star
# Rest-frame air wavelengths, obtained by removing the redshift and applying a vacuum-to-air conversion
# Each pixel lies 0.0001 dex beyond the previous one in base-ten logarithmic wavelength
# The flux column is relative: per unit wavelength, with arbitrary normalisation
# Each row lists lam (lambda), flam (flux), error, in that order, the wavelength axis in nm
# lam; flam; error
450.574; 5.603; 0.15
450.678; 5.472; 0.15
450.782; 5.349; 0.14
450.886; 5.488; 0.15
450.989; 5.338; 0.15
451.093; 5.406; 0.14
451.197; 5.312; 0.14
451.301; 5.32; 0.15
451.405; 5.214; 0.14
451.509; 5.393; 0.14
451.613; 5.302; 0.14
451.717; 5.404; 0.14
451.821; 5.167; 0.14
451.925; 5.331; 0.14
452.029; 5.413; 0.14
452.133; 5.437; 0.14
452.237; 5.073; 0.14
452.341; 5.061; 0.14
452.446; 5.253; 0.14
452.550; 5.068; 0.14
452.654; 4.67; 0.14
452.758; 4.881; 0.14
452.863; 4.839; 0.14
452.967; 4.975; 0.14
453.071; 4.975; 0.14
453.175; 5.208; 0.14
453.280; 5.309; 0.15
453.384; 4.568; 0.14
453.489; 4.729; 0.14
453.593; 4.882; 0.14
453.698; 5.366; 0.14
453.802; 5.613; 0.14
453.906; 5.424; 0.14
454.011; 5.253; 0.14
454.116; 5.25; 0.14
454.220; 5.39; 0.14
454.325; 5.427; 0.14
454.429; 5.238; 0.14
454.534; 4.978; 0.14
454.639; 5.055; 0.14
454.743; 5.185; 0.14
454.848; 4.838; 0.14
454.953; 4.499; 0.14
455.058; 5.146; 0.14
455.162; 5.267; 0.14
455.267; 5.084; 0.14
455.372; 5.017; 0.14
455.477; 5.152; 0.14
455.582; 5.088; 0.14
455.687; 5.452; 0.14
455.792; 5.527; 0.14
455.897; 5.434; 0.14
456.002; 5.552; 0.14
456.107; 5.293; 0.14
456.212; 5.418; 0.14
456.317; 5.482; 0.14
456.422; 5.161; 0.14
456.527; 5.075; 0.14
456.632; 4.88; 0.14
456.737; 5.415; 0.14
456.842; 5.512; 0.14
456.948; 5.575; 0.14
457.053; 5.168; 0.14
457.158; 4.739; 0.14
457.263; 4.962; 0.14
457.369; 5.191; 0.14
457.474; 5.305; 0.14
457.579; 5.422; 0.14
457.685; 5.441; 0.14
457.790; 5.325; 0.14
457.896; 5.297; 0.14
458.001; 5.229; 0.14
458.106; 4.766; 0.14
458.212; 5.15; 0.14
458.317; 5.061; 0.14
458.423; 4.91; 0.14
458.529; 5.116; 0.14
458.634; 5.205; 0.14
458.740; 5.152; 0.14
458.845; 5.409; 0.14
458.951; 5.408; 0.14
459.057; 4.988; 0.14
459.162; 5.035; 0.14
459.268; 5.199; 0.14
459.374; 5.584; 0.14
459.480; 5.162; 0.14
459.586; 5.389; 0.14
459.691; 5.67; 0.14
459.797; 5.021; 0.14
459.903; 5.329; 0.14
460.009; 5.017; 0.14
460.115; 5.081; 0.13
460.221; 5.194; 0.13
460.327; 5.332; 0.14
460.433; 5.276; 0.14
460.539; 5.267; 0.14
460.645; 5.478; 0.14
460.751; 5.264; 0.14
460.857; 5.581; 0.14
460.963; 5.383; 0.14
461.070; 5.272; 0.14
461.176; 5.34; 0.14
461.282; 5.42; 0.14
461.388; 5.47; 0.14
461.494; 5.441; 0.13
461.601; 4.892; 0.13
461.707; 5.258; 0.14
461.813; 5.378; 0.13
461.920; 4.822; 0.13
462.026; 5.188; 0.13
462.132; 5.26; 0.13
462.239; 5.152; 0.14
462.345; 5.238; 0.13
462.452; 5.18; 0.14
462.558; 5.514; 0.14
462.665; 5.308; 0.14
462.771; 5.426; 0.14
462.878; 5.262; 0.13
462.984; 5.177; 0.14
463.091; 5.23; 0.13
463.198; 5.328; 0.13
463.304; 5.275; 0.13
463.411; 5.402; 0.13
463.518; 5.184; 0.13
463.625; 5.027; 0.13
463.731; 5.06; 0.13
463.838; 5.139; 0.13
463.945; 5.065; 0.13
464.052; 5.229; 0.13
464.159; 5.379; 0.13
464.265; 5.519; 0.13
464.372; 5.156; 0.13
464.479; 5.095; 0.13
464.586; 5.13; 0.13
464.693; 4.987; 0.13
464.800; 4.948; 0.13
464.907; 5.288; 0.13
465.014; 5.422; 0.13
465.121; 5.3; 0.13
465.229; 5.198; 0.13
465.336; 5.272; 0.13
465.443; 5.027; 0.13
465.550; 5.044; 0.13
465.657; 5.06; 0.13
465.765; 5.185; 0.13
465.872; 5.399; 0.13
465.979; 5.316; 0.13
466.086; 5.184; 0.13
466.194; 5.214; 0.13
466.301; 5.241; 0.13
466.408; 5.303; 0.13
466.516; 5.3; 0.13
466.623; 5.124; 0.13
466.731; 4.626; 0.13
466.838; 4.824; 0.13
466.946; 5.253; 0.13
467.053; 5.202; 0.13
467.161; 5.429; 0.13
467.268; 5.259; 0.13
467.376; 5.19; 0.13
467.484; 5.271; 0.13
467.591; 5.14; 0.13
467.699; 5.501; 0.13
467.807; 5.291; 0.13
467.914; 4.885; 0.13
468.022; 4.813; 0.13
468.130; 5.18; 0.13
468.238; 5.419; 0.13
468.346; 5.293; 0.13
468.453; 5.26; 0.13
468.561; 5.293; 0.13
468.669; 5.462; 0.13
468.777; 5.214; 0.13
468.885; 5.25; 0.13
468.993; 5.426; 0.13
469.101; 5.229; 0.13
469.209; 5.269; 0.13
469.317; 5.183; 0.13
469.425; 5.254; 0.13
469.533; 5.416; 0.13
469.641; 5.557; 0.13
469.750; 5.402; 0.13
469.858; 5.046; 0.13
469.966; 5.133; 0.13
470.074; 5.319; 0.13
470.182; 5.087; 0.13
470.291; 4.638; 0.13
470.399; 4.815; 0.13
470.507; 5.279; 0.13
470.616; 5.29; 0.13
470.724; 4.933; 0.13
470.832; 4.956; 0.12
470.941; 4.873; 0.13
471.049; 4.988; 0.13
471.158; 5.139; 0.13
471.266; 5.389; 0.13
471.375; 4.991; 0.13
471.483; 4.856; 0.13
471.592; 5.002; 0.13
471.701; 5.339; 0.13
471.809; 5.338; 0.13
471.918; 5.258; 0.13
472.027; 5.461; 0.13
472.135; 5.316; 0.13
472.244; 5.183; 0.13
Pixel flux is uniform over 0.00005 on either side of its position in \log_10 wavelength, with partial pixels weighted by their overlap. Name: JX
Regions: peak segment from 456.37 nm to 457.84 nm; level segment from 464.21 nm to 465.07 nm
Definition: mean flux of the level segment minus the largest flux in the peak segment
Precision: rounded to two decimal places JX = -0.38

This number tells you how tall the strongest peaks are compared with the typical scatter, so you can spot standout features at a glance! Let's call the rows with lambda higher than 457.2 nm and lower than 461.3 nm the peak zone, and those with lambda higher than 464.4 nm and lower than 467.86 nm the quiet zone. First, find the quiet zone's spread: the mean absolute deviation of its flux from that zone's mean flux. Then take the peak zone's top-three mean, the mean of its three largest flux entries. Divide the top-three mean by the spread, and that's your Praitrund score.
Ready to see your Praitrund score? 43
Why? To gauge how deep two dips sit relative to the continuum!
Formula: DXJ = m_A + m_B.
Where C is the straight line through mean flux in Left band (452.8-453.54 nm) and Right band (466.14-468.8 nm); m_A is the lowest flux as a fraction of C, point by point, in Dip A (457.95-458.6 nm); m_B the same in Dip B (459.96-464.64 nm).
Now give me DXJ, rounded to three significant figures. 1.89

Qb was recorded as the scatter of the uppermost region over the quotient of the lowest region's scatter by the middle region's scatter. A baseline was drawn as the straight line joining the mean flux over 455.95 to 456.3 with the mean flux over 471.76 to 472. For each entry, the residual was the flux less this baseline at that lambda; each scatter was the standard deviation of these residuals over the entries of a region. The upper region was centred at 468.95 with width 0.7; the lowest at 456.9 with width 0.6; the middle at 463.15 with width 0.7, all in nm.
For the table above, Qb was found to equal 0.02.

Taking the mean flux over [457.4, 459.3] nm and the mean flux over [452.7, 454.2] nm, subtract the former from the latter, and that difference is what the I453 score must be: -0.10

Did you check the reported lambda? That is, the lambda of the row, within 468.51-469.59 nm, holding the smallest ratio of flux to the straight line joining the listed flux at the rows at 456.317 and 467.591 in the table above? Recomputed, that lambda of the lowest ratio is 469.317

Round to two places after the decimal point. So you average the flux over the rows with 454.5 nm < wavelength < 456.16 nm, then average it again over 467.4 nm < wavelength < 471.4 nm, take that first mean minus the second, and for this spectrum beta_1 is -0.03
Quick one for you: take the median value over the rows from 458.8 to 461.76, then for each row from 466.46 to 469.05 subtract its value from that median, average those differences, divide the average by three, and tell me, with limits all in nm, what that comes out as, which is 0.033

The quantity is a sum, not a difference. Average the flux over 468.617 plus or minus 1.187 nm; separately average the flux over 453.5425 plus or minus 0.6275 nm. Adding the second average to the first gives 10.4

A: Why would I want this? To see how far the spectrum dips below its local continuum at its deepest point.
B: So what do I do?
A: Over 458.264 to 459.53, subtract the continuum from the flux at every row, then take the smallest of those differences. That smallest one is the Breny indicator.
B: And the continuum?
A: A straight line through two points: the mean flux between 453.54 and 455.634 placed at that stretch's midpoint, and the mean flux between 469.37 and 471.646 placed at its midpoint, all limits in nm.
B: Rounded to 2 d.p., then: -0.24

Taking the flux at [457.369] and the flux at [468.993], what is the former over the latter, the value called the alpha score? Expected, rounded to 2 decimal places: 0.96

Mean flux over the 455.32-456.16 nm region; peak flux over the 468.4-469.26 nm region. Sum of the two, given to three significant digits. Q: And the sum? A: 10.8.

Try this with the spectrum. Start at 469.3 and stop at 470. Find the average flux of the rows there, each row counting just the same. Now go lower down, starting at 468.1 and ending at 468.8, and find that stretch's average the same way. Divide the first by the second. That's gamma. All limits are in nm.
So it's 0.996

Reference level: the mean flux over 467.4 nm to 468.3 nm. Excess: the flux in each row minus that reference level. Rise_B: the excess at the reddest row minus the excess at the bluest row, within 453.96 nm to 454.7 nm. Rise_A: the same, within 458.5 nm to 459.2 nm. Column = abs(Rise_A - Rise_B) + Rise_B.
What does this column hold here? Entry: -0.1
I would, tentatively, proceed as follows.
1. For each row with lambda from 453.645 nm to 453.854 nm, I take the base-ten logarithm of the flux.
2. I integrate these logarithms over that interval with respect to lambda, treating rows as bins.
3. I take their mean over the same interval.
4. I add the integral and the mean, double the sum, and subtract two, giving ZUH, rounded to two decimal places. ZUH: -0.21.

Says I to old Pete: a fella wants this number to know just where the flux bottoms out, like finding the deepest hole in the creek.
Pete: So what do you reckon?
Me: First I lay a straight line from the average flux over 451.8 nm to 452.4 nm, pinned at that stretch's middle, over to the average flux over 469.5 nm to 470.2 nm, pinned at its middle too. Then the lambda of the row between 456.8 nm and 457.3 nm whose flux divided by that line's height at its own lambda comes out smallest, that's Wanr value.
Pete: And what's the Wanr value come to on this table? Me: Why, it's 457.158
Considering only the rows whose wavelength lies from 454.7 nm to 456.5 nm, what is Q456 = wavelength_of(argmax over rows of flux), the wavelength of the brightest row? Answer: 456.002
